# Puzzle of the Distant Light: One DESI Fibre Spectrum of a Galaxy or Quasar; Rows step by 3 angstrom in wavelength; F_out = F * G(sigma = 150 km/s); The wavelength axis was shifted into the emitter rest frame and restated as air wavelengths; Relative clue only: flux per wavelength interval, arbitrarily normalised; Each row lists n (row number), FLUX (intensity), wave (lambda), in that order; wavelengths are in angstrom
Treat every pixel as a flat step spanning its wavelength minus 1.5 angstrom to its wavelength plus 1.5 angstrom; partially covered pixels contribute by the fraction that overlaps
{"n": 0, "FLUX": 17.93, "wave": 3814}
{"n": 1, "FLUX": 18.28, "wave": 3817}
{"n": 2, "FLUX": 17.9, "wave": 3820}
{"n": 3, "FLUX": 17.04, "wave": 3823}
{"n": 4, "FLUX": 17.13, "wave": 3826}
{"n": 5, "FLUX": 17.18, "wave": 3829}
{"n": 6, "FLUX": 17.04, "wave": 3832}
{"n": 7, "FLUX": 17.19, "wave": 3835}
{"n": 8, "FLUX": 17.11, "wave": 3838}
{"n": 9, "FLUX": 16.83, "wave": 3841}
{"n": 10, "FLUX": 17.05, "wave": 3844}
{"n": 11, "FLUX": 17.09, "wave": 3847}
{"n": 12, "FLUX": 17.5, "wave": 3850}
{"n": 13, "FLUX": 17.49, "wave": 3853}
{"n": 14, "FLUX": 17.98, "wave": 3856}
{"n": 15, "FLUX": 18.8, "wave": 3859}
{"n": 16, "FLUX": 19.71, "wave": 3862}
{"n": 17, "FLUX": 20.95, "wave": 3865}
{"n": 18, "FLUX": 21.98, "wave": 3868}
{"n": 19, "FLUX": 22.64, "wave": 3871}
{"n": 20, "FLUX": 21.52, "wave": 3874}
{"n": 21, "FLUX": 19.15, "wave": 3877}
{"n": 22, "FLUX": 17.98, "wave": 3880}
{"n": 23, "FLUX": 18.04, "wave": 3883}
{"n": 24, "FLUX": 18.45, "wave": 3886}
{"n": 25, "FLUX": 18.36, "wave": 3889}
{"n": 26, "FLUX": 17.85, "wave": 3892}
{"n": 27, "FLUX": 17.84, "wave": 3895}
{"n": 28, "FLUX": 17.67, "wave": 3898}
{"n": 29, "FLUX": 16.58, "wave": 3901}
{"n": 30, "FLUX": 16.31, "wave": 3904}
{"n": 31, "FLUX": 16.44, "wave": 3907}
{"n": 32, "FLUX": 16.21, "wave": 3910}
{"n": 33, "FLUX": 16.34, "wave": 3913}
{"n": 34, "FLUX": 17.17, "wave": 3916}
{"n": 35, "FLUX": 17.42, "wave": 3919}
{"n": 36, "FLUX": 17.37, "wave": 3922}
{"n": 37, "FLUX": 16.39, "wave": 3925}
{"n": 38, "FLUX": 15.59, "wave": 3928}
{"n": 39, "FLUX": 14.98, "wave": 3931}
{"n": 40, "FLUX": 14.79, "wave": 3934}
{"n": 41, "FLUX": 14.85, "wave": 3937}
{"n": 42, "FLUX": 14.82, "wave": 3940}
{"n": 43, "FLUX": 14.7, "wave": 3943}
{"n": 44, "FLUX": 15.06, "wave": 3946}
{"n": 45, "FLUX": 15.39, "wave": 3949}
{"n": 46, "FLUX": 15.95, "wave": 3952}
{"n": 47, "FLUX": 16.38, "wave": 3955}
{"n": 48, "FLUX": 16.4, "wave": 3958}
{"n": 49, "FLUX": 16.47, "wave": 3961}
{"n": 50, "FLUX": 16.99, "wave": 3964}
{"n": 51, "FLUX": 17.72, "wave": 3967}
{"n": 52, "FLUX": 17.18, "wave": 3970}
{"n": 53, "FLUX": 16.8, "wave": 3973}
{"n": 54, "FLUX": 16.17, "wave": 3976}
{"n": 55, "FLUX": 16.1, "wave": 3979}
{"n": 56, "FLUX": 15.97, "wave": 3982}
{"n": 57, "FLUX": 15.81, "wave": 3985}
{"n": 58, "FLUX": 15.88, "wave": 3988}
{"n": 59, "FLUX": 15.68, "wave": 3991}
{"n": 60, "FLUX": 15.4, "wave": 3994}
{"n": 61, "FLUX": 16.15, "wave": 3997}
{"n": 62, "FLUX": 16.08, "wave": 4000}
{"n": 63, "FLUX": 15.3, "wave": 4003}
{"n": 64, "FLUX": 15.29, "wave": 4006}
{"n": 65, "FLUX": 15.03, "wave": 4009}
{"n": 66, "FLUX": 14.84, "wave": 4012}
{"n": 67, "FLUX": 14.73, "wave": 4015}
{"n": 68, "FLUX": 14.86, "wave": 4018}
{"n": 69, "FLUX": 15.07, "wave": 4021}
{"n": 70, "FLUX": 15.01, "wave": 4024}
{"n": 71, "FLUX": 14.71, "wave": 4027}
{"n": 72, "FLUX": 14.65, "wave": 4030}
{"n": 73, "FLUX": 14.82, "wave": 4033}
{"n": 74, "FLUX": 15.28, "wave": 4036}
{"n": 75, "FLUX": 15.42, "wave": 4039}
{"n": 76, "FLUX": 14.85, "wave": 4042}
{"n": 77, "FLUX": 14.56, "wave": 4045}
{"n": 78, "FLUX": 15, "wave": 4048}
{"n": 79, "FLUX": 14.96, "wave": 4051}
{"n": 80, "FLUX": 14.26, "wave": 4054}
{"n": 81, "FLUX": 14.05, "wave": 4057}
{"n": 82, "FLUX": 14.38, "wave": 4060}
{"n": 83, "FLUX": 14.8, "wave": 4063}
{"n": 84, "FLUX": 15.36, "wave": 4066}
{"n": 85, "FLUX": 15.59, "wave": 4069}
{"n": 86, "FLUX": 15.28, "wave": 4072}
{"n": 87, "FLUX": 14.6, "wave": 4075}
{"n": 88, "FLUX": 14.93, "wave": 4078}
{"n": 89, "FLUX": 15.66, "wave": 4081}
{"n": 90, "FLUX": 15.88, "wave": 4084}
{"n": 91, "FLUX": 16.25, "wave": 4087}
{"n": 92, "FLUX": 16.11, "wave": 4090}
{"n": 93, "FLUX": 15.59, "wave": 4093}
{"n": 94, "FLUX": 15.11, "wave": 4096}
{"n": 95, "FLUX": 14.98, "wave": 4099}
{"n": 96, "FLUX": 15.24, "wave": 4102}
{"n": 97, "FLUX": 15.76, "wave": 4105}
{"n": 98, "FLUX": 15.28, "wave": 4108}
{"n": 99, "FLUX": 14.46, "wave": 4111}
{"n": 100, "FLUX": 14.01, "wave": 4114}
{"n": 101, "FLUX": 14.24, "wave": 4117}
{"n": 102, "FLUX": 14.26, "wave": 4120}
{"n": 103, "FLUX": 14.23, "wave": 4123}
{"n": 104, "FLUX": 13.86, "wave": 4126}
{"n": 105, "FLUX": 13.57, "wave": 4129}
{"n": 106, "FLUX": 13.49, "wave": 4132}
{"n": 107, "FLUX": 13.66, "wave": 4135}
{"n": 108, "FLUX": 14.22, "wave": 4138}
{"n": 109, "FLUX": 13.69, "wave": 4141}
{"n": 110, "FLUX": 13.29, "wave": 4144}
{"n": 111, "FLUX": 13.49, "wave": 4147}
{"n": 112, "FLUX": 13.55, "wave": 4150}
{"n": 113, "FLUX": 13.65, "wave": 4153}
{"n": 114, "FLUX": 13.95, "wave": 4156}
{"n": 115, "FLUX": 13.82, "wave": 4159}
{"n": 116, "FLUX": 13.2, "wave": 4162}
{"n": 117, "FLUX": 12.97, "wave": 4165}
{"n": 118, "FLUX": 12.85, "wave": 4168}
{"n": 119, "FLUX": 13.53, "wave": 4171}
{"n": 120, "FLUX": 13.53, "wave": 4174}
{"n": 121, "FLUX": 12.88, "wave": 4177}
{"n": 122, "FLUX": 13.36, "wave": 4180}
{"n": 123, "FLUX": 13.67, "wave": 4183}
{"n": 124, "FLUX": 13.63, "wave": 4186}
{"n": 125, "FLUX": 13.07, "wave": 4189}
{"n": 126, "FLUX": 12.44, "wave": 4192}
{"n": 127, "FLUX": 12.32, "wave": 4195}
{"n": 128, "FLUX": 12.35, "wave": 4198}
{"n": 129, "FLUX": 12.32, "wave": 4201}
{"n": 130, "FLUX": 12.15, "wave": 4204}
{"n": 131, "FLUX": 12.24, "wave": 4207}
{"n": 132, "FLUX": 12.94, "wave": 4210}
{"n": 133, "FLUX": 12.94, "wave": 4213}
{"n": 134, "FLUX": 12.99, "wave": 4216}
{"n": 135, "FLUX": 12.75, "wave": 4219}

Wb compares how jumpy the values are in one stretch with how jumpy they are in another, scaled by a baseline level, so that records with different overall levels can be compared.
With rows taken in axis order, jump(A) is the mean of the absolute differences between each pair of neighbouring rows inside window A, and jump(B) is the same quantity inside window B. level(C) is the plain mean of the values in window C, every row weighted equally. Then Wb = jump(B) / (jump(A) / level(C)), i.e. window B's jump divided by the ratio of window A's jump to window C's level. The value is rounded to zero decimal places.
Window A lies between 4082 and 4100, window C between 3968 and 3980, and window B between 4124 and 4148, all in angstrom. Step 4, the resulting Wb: 16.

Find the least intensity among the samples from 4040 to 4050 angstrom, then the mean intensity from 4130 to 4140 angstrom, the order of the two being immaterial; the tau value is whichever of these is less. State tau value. 13.8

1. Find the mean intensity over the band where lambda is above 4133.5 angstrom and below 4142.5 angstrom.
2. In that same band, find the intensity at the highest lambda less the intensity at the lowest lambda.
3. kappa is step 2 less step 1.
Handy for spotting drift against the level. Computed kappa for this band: -14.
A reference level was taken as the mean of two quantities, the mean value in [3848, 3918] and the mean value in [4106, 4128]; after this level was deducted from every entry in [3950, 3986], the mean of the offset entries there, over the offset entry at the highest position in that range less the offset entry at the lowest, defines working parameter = -1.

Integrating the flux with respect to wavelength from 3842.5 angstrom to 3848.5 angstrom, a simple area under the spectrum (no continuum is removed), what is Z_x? 102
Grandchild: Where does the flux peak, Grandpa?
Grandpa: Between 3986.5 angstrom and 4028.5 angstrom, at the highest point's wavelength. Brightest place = 3997 angstrom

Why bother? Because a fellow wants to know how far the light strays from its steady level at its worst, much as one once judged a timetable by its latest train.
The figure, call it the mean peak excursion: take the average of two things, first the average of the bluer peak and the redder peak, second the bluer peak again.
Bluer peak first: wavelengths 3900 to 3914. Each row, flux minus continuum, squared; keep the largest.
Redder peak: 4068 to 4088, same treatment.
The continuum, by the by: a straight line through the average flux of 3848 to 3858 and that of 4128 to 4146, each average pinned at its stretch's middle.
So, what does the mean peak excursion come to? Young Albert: 1.2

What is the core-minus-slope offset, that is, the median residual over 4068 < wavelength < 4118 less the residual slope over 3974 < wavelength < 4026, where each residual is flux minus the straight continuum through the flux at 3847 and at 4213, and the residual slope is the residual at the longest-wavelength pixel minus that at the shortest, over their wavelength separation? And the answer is 1.0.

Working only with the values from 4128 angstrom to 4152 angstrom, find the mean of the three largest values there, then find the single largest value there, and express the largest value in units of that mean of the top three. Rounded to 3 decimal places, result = 1.026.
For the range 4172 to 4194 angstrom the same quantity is 1.004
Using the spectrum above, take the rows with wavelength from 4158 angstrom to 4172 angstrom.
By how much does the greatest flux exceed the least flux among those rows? 0.97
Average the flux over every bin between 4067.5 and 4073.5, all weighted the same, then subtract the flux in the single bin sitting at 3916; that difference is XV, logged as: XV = -1.7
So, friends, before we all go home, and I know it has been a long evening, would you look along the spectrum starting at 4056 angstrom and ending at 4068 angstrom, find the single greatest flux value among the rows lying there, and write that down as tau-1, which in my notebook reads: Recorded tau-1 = 15.36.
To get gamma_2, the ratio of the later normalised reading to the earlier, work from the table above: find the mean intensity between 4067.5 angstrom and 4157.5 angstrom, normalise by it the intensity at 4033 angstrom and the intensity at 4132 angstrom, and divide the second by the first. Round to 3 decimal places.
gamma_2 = 0.910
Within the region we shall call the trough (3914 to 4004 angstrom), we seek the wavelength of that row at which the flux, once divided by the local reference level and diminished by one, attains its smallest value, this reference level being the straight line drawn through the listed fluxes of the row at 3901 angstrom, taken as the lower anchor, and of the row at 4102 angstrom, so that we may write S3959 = 3943 angstrom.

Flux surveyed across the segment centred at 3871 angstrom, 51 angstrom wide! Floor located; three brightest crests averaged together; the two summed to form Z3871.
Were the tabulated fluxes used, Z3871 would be 39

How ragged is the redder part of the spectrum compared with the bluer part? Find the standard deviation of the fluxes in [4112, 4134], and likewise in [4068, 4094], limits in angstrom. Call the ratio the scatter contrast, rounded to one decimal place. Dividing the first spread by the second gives 0.6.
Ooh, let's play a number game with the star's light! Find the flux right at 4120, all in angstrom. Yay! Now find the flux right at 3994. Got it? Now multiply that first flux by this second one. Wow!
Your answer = 220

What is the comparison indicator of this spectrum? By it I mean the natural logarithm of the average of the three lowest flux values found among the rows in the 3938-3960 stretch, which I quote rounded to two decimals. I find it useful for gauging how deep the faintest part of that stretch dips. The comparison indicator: 2.70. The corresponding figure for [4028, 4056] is 2.67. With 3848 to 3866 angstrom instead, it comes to 2.87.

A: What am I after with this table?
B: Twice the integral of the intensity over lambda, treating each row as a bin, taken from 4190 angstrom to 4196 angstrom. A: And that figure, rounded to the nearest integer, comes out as 149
